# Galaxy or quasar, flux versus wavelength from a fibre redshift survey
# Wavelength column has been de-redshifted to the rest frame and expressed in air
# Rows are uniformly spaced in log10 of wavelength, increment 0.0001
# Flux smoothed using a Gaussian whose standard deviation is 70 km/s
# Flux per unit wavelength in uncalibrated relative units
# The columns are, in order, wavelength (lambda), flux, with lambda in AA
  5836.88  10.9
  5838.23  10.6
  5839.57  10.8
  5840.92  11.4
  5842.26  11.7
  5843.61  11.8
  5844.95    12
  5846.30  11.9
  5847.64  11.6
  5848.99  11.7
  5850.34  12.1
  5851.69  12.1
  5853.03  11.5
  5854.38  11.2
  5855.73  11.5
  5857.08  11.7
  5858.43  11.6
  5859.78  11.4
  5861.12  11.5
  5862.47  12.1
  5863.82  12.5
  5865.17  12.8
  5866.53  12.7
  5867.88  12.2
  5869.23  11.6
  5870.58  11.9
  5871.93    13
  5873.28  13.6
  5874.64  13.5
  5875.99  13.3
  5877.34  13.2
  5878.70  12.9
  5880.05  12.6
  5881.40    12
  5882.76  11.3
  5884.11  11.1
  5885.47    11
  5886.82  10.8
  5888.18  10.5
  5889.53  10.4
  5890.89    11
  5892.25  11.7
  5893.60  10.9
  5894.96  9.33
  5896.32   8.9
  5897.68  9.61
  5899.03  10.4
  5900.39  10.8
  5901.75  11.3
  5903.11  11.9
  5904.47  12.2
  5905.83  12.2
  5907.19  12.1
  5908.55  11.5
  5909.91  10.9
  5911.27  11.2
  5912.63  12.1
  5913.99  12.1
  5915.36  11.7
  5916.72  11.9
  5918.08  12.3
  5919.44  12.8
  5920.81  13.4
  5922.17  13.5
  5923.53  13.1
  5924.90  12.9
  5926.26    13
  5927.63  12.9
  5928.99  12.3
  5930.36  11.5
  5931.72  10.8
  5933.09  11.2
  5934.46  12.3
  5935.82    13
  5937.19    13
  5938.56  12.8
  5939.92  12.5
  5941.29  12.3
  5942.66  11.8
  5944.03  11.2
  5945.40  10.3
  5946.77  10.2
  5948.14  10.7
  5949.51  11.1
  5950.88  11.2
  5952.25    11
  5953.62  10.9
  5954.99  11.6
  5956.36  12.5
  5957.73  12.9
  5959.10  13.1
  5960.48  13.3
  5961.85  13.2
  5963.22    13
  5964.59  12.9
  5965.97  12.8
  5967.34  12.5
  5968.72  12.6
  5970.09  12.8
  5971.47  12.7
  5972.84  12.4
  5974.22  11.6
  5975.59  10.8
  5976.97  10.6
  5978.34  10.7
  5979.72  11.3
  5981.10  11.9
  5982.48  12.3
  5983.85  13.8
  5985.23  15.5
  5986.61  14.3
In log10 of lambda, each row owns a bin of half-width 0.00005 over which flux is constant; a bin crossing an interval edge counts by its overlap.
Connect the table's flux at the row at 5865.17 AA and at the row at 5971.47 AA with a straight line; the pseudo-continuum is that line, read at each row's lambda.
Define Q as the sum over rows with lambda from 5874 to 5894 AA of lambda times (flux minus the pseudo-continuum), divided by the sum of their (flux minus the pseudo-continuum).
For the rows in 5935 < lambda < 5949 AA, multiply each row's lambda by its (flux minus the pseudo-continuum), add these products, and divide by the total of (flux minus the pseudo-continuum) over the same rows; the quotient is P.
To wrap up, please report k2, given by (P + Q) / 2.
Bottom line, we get 5917.6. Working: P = 5946.1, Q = 5889.1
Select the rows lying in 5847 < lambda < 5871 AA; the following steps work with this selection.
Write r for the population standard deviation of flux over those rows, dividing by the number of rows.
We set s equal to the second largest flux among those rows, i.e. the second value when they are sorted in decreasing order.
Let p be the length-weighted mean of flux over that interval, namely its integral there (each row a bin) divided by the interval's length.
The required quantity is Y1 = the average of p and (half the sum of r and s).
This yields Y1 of 9.22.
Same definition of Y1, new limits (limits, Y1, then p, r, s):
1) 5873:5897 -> 9.47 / 11.5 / 1.36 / 13.5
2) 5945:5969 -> 9.56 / 12.0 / 1.06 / 13.2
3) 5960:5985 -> 9.72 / 12.3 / 0.91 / 13.3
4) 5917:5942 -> 9.79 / 12.5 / 0.71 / 13.4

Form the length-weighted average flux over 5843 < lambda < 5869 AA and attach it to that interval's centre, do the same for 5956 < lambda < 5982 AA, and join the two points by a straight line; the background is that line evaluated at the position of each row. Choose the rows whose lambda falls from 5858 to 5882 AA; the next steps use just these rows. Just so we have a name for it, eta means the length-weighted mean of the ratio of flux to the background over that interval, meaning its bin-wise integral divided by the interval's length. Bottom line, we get 1.05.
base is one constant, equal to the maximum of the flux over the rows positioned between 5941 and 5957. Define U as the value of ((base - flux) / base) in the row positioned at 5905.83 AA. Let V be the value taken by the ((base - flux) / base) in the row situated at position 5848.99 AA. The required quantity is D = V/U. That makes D 2.7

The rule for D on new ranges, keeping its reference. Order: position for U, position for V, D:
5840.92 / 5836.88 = 1.5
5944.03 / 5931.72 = 1.3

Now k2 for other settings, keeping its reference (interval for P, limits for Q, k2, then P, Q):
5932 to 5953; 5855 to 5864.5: 5902.5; 5946.0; 5859.1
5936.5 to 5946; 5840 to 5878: 5897.9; 5944.4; 5851.4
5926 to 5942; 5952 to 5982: 5951.7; 5932.8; 5970.7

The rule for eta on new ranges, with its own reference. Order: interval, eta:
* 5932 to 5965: 0.98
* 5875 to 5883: 1.06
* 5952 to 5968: 1.02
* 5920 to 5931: 1.06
